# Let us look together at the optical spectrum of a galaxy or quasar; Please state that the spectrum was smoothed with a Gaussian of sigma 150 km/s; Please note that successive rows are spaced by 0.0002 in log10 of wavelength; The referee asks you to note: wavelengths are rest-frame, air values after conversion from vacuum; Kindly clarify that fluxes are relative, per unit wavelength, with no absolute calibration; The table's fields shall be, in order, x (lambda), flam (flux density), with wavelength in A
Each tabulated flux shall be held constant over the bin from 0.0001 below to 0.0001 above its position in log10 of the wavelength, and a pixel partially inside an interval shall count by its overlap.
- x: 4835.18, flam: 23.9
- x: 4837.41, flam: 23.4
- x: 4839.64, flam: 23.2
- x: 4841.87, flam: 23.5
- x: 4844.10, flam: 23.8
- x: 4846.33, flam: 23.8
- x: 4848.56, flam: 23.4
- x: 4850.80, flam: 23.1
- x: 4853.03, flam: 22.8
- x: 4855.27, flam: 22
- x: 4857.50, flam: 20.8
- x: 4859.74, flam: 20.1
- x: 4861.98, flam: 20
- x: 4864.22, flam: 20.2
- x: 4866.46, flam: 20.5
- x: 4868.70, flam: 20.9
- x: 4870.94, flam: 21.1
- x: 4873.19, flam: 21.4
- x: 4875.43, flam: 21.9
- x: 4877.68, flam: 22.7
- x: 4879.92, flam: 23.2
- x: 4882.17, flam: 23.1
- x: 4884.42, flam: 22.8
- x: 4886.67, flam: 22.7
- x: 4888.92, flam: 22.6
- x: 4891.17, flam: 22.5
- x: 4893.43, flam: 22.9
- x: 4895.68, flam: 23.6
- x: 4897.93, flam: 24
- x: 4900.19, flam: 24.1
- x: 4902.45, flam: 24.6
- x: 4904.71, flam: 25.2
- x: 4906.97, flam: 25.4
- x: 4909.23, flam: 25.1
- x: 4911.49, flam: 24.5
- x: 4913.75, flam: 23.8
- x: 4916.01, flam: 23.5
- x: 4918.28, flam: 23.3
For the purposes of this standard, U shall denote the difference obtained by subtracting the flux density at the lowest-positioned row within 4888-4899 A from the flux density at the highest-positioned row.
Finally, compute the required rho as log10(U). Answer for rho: 0.15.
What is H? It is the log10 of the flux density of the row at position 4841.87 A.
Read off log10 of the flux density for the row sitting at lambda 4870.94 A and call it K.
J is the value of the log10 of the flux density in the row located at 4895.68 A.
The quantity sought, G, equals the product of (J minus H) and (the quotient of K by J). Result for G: 0.002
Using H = 1.37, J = 1.37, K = 1.32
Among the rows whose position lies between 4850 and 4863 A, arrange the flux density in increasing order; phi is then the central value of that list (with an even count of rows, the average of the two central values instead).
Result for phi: 21.4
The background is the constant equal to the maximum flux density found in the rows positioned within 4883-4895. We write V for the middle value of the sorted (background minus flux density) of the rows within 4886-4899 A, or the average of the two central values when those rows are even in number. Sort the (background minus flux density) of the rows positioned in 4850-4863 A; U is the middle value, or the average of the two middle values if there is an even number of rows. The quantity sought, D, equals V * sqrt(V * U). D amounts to 0.0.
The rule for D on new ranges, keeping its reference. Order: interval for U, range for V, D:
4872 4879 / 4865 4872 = 2.8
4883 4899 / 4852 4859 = 0.3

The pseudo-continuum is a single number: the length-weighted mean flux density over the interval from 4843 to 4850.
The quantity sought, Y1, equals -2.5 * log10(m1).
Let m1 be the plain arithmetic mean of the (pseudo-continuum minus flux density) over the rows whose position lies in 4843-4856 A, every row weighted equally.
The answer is 0.8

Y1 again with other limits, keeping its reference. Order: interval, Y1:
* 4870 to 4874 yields -0.9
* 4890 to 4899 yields 1.0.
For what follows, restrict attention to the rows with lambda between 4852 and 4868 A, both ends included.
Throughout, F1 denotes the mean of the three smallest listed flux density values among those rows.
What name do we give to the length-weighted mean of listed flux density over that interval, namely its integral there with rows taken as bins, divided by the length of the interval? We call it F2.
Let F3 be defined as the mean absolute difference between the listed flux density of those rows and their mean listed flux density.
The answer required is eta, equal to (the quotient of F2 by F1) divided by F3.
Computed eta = 1.2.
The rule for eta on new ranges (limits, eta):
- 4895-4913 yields 2.0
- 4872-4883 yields 1.6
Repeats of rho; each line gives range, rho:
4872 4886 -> 0.15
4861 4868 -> -0.30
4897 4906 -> 0.08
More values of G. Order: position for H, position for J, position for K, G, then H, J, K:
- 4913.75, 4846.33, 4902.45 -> 0.000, 1.38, 1.38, 1.39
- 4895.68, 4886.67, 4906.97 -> -0.017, 1.37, 1.36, 1.40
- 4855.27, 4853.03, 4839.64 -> 0.016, 1.34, 1.36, 1.37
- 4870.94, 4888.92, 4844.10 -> 0.030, 1.32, 1.35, 1.38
